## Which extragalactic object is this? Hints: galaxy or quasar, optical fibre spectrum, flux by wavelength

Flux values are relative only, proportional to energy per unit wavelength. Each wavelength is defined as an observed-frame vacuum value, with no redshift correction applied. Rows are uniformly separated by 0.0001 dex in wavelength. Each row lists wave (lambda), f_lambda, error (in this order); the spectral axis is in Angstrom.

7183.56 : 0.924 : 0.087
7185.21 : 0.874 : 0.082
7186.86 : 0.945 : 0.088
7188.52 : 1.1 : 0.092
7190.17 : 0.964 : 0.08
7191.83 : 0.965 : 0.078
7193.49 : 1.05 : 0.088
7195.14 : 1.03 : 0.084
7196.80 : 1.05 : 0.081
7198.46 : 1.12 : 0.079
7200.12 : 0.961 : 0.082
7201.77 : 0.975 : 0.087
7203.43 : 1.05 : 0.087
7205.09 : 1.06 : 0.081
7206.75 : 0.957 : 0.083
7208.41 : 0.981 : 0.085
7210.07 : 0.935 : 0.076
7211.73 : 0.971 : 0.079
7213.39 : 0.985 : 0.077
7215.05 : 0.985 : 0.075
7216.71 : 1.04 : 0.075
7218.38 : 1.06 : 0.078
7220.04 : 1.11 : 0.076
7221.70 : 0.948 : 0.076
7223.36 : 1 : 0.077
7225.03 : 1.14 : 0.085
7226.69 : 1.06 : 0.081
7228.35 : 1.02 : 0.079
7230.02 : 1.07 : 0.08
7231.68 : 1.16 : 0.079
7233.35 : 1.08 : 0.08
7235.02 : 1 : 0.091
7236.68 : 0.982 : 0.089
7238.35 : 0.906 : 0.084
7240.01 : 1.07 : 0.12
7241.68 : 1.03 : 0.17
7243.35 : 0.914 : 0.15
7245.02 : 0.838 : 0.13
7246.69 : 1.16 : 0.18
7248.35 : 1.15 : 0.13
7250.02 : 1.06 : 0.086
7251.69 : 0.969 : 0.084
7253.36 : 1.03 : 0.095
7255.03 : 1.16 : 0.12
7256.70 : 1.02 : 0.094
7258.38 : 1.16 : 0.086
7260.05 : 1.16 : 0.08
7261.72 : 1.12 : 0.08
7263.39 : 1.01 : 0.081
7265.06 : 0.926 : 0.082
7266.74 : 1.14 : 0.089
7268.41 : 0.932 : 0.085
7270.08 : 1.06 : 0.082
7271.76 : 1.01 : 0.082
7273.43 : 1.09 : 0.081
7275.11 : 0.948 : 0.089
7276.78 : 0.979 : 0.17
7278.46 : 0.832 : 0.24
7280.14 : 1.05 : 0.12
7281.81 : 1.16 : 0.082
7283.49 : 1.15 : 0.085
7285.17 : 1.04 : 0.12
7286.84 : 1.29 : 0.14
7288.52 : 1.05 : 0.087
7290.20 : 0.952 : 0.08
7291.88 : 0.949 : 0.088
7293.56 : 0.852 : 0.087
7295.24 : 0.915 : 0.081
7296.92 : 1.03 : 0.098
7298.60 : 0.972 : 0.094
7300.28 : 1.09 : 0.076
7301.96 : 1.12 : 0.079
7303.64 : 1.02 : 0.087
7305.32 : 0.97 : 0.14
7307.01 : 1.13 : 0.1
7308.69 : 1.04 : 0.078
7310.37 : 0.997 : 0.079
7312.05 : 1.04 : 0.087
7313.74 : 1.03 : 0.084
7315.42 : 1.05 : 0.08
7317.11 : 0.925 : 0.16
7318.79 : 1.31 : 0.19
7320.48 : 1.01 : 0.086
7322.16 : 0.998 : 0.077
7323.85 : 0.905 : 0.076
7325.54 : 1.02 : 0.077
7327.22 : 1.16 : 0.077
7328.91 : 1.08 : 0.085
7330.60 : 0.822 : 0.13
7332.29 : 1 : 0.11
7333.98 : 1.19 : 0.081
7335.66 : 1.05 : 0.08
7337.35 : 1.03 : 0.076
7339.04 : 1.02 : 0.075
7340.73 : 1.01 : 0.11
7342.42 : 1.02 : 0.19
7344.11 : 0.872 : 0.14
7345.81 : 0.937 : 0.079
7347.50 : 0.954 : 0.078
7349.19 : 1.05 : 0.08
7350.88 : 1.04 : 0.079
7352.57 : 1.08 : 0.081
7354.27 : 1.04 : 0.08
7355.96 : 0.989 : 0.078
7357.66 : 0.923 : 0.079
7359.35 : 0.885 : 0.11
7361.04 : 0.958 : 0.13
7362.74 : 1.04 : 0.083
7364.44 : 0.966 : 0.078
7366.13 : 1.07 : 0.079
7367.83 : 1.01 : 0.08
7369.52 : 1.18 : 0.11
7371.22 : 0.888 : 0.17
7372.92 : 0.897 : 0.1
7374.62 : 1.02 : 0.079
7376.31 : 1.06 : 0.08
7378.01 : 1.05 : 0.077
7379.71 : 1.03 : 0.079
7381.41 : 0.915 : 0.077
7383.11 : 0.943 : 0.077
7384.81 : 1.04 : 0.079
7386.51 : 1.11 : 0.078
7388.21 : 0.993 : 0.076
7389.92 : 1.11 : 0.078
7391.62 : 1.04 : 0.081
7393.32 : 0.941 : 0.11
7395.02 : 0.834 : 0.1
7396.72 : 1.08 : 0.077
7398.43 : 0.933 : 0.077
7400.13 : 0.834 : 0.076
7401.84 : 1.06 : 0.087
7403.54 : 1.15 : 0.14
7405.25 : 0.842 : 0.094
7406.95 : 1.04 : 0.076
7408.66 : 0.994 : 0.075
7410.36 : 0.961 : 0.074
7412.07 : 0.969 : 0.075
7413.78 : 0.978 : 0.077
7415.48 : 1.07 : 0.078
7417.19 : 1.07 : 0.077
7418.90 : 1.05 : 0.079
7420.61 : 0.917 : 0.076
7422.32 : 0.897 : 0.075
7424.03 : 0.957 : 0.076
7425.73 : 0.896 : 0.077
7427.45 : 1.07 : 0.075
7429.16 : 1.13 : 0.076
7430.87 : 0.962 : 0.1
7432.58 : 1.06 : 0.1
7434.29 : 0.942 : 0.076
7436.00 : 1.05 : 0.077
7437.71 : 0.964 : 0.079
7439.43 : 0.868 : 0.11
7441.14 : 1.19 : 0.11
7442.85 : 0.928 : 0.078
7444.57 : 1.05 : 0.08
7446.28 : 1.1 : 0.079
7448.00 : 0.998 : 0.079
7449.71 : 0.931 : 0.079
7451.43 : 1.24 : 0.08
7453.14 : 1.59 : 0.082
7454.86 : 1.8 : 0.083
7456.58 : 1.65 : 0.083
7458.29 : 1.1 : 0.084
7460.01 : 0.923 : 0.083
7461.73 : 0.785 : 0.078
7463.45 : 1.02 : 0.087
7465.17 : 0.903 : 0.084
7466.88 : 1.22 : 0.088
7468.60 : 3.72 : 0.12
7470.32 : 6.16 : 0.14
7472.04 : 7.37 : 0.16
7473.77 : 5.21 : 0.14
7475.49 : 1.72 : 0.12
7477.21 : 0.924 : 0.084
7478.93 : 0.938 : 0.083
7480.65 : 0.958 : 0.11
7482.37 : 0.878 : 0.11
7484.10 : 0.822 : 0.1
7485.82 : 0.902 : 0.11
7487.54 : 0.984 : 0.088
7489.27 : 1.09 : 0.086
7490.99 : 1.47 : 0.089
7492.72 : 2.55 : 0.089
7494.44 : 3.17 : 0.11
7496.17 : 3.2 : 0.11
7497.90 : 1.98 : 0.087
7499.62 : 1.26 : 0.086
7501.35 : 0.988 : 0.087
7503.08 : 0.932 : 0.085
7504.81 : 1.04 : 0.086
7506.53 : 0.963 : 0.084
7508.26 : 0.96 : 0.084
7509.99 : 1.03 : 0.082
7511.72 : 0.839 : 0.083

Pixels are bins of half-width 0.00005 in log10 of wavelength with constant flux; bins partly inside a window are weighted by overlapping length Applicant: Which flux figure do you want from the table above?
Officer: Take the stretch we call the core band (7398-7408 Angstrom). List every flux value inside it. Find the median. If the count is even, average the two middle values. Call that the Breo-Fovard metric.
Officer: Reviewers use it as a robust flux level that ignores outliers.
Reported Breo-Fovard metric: 0.99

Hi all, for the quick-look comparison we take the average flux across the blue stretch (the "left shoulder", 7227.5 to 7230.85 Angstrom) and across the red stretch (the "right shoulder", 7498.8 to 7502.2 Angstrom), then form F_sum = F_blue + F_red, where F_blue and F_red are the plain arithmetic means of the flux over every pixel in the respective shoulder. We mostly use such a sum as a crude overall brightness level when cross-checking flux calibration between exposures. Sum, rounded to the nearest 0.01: 2.17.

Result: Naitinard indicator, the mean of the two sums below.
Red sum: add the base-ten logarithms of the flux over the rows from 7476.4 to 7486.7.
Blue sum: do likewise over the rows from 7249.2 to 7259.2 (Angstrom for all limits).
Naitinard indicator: -0.05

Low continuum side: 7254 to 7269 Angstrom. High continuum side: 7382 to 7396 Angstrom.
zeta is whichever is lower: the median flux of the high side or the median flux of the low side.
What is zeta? 1.02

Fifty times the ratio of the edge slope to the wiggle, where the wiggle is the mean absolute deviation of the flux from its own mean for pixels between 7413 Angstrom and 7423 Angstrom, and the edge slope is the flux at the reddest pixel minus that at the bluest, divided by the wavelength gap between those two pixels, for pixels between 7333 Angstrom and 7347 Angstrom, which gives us -16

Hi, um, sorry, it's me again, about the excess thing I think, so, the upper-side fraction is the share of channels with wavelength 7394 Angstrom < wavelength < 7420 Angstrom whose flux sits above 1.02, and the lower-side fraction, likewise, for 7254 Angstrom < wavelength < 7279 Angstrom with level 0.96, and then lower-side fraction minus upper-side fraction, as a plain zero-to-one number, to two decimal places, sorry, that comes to 0.27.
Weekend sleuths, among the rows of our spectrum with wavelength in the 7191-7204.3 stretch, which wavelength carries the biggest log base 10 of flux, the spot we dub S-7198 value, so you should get 7198.46 Angstrom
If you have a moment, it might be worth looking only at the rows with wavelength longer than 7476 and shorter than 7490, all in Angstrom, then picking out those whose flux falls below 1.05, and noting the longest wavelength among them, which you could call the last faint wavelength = 7487.54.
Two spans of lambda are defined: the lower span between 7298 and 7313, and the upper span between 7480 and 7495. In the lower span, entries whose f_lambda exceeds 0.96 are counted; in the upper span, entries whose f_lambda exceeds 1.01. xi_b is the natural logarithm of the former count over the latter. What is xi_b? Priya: 0.8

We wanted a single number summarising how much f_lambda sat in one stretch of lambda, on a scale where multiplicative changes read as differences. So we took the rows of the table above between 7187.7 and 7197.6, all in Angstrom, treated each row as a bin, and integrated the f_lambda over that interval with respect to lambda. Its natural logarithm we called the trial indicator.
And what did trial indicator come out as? 2.32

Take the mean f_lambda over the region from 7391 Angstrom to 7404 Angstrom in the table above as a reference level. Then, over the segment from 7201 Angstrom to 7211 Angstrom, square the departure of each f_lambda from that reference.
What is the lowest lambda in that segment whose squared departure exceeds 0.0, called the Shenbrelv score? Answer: 7201.77 Angstrom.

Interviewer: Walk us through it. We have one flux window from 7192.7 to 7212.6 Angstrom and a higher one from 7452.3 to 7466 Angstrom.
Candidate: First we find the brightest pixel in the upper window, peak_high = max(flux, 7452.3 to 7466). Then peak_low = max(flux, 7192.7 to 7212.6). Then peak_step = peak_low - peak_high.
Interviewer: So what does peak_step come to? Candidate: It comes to -0.68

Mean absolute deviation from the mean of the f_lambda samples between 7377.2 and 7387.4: 0.057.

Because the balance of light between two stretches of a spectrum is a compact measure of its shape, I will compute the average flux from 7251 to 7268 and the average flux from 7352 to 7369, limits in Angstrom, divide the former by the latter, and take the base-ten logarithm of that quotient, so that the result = 0.03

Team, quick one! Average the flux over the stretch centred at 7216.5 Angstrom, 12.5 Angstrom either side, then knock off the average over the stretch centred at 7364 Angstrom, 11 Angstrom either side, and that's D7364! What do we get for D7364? 0.03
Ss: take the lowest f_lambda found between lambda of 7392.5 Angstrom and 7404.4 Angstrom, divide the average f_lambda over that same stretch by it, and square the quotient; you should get 1.4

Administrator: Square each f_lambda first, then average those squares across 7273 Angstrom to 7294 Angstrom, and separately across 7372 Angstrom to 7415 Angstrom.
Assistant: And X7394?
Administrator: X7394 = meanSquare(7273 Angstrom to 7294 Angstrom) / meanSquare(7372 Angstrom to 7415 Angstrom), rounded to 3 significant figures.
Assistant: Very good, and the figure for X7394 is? 1.08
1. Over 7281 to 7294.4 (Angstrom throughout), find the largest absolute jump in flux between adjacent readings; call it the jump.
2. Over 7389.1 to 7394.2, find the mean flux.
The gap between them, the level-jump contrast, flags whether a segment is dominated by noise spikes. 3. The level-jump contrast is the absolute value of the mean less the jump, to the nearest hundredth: 0.78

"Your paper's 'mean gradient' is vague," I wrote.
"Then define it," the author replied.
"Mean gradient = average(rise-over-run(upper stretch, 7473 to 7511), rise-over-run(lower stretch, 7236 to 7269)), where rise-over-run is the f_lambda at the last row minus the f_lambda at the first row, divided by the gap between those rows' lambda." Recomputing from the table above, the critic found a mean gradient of -0.058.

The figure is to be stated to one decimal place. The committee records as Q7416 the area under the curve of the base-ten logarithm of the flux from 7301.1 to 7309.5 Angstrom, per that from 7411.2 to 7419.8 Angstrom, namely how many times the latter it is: 2.0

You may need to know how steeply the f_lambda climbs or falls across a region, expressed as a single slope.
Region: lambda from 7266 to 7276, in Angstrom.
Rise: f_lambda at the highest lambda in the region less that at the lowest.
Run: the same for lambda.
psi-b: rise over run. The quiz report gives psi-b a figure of -0.023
